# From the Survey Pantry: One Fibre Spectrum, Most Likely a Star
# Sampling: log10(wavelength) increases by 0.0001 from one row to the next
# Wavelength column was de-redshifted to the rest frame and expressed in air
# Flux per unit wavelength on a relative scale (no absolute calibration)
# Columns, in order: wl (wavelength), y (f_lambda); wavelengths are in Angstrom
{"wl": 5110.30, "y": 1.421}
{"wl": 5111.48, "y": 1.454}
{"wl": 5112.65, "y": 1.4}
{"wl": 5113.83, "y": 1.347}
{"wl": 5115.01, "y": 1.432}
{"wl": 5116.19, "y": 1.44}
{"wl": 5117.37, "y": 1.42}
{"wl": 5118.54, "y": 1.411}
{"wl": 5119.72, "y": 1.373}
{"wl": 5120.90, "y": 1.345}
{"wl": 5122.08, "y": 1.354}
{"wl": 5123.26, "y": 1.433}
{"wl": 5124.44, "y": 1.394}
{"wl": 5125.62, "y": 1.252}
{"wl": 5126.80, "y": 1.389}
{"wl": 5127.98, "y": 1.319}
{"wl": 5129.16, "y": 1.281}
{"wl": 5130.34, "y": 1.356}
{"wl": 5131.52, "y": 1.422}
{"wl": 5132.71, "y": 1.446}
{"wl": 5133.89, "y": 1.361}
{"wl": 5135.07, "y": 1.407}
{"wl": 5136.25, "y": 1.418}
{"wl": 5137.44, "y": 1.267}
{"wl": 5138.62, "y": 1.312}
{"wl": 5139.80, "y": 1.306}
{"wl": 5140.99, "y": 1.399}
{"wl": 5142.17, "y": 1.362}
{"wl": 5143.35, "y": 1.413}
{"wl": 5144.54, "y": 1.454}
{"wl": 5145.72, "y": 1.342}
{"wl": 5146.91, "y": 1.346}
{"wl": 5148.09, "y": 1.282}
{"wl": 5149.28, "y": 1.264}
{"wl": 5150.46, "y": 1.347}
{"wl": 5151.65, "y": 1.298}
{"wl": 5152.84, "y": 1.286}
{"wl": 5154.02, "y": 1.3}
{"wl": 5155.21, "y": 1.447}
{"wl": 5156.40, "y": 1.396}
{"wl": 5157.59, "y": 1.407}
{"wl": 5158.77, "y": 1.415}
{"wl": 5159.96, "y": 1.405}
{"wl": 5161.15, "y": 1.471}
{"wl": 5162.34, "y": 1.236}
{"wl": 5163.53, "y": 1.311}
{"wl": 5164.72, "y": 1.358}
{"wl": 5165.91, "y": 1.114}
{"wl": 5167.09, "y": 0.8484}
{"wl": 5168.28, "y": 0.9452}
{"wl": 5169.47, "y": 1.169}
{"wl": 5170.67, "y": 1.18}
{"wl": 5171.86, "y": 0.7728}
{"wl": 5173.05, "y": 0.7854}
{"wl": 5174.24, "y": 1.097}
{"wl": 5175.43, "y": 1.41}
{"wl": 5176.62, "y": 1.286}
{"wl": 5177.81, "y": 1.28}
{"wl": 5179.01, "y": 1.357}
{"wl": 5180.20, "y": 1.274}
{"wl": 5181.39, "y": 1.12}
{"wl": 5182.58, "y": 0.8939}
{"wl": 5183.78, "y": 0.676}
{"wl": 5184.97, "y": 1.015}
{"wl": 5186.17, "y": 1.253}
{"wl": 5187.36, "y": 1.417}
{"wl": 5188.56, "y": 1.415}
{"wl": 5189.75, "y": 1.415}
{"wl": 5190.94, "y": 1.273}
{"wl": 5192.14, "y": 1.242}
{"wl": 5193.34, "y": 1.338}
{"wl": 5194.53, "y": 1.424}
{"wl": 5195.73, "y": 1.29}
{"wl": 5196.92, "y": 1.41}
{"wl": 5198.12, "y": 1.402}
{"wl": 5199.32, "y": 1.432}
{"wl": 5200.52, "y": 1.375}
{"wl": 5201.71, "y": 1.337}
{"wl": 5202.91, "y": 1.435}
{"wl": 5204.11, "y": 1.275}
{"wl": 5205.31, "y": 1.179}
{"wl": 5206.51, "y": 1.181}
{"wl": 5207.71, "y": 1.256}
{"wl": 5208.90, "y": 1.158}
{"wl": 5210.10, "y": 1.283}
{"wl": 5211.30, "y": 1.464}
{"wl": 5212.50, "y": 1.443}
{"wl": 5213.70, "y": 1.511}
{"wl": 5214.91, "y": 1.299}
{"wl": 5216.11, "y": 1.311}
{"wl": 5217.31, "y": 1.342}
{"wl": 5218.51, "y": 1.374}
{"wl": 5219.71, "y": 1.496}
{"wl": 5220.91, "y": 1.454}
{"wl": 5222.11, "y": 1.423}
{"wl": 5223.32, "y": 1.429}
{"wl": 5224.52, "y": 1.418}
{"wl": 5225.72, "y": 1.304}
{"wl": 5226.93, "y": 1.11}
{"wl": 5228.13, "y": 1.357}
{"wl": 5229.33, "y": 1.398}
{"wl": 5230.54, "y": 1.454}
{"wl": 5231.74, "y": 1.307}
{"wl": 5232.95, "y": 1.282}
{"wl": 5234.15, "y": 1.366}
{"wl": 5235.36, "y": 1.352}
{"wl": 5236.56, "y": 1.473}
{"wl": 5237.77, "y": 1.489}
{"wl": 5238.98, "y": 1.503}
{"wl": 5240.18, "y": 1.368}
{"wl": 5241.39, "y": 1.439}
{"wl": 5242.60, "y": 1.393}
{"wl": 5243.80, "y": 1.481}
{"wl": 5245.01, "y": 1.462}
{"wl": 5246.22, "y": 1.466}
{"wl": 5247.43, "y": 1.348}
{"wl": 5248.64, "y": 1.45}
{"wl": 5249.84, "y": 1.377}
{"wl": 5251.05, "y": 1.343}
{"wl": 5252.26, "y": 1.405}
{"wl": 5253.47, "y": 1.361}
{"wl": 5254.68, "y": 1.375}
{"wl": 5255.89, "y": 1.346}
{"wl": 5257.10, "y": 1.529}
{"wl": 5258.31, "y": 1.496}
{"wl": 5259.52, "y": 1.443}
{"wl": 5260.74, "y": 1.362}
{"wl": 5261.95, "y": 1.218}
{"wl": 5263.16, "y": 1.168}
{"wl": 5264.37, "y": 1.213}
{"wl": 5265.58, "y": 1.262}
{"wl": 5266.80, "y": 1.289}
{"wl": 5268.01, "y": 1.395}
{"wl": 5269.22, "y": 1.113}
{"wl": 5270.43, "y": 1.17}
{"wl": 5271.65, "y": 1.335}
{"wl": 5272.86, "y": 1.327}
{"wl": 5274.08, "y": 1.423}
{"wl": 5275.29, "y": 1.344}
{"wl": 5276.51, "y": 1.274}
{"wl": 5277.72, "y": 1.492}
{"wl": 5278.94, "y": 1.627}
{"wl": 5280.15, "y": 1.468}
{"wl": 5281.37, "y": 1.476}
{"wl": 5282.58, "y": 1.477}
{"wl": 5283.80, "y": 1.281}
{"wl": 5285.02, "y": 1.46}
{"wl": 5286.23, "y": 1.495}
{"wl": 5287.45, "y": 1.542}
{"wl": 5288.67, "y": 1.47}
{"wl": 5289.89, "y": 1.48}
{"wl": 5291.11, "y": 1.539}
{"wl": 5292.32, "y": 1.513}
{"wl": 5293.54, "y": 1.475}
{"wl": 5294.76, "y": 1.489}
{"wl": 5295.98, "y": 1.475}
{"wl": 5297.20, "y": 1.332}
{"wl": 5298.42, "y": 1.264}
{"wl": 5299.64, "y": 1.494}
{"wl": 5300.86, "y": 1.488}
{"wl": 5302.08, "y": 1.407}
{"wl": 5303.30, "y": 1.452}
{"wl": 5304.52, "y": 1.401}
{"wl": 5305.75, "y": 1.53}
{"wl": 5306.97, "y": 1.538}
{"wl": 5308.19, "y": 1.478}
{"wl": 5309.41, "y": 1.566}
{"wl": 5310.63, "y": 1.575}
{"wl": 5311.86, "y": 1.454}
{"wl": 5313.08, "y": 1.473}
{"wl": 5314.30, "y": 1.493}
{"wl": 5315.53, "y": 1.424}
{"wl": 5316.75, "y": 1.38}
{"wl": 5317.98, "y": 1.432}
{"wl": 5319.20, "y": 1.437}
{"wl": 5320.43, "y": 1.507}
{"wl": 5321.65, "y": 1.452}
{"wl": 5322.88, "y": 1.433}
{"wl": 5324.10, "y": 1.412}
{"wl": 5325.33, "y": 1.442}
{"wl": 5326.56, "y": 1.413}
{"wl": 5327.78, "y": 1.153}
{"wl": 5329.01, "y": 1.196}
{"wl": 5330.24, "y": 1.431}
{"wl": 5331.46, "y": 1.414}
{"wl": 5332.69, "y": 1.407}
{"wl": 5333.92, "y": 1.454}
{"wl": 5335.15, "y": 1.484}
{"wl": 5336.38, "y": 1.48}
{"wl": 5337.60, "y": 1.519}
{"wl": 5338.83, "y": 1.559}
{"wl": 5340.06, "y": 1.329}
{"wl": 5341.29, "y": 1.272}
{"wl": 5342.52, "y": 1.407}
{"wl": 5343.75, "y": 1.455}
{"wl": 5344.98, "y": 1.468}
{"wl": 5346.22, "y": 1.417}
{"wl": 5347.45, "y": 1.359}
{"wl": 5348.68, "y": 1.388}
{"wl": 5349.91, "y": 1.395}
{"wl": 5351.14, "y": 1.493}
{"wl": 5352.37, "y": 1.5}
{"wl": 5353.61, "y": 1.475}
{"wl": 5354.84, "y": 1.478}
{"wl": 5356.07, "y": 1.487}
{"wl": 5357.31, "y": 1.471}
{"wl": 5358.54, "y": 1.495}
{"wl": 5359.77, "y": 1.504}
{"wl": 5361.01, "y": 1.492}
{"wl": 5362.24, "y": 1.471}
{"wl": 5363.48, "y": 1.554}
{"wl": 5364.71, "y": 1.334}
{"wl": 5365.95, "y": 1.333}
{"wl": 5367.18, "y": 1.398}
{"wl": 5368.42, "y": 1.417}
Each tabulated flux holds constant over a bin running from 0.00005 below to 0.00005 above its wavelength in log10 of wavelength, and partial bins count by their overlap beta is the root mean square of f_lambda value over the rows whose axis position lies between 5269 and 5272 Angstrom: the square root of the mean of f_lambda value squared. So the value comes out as 1.21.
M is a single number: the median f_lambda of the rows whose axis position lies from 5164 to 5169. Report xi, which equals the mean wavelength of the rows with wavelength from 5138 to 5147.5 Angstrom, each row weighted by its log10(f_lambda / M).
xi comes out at 5142.9 Angstrom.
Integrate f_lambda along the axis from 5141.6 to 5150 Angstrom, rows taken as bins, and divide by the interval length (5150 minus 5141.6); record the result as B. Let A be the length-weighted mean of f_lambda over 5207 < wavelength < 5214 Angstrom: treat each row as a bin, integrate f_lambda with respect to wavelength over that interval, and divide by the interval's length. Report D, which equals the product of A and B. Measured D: 1.82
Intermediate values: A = 1.34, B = 1.35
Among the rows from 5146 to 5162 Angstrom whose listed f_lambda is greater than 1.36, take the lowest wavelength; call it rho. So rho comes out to 5155.21 Angstrom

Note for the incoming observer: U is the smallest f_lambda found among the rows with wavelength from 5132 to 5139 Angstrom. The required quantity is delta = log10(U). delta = 0.10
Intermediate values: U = 1.267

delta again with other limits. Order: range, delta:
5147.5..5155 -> 0.10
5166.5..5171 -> -0.07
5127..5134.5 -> 0.11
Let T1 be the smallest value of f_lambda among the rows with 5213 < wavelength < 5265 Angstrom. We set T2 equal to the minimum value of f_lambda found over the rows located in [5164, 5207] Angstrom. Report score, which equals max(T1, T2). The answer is 1.11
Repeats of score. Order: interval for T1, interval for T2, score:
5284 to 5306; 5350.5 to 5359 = 1.47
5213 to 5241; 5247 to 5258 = 1.34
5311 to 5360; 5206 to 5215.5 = 1.16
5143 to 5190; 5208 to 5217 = 1.16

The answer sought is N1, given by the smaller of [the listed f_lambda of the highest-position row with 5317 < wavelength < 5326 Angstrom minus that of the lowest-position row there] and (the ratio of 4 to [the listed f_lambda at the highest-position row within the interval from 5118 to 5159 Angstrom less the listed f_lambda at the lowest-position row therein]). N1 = 0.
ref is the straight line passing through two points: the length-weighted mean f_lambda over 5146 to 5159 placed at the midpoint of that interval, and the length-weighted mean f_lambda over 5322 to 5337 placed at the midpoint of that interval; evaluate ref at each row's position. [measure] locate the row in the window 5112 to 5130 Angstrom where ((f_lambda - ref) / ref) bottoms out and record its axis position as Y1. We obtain 5125.62 Angstrom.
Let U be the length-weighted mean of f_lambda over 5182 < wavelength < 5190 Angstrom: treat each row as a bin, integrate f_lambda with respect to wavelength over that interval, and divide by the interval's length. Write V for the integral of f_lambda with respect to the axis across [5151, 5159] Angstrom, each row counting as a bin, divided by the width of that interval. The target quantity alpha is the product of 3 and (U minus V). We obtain -0.65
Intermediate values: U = 1.14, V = 1.36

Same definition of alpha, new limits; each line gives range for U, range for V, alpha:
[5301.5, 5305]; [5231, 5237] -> 0.20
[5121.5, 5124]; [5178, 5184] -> 0.87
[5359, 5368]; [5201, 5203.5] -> 0.16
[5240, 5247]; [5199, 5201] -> 0.11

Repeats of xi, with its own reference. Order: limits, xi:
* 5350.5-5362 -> 5356.1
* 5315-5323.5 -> 5319.3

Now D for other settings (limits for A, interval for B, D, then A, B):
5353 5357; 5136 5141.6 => 1.97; 1.48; 1.33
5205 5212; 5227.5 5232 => 1.75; 1.26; 1.38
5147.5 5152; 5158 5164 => 1.78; 1.30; 1.37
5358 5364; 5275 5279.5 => 2.16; 1.50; 1.44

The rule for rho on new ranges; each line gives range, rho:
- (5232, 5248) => 5234.15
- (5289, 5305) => 5289.89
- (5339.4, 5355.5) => 5342.52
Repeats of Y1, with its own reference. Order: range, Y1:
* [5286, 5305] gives 5298.42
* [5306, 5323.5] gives 5316.75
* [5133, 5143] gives 5137.44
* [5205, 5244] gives 5226.93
